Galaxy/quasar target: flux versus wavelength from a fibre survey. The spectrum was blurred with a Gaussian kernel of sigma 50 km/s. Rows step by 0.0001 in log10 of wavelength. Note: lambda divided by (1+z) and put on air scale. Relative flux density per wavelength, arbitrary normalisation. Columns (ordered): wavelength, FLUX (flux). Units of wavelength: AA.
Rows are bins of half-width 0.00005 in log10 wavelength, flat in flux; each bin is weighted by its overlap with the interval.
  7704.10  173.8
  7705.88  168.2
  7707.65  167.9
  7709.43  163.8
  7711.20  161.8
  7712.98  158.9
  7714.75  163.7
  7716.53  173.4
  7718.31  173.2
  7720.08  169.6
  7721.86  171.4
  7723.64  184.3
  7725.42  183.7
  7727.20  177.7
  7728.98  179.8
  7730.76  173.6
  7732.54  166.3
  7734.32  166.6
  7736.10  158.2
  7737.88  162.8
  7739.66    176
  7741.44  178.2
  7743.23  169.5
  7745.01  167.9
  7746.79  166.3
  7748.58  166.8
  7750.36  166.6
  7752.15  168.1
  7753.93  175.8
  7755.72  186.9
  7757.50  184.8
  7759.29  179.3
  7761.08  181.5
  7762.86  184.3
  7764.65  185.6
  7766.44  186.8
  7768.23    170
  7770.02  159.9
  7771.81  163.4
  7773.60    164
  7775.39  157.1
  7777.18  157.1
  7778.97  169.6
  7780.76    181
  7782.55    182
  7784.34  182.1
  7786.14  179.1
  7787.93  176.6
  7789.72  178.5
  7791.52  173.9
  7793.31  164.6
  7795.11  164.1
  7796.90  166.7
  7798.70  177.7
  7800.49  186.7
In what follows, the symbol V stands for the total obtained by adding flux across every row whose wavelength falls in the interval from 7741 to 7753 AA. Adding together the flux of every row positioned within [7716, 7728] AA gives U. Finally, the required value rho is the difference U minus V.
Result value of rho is 50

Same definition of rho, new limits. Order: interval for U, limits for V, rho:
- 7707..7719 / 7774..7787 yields -45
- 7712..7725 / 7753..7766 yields -84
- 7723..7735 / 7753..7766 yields -46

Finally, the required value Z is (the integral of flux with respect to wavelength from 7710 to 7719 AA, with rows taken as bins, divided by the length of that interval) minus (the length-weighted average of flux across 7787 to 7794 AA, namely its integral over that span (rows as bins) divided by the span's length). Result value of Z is -8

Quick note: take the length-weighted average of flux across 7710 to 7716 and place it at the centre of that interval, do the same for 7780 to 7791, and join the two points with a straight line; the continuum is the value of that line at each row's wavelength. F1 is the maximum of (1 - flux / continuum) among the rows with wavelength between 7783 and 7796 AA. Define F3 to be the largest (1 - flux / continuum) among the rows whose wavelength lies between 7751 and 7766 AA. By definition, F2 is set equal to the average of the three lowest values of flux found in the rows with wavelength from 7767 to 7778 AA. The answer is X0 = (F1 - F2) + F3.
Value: -158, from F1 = 0.10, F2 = 158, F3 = 0.02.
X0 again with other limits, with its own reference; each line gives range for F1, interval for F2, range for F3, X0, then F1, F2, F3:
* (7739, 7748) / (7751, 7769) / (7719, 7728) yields -171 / 0.02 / 171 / -0.03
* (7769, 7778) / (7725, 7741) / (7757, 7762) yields -162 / 0.12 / 162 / -0.03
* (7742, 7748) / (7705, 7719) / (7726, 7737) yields -161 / 0.02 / 161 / 0.06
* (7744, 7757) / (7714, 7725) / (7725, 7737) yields -168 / 0.03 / 168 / 0.06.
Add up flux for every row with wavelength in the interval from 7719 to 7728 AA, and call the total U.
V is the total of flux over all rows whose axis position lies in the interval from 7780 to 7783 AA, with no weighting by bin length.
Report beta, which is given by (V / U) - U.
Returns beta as -886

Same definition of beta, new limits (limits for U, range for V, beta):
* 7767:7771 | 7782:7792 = -327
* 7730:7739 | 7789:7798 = -826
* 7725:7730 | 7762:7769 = -540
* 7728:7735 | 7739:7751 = -685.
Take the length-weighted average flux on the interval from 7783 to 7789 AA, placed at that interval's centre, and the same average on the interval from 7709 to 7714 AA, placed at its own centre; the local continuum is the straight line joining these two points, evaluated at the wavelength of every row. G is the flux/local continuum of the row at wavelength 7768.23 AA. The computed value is 0.97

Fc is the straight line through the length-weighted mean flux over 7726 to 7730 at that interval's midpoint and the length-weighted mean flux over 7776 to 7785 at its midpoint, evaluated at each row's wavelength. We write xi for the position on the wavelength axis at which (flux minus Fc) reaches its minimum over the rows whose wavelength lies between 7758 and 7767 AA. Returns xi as 7759.29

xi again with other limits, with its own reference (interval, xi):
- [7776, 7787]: 7777.18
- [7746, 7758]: 7746.79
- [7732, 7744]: 7736.10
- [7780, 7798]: 7795.11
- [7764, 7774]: 7770.02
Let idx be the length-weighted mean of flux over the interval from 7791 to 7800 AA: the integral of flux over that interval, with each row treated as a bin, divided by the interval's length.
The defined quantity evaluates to 170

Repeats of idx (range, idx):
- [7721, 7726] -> 179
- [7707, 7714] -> 163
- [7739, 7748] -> 171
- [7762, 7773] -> 175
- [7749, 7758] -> 176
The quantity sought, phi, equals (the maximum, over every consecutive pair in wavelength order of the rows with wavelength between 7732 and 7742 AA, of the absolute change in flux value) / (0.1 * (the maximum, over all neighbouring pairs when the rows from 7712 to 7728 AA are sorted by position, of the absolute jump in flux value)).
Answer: 10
